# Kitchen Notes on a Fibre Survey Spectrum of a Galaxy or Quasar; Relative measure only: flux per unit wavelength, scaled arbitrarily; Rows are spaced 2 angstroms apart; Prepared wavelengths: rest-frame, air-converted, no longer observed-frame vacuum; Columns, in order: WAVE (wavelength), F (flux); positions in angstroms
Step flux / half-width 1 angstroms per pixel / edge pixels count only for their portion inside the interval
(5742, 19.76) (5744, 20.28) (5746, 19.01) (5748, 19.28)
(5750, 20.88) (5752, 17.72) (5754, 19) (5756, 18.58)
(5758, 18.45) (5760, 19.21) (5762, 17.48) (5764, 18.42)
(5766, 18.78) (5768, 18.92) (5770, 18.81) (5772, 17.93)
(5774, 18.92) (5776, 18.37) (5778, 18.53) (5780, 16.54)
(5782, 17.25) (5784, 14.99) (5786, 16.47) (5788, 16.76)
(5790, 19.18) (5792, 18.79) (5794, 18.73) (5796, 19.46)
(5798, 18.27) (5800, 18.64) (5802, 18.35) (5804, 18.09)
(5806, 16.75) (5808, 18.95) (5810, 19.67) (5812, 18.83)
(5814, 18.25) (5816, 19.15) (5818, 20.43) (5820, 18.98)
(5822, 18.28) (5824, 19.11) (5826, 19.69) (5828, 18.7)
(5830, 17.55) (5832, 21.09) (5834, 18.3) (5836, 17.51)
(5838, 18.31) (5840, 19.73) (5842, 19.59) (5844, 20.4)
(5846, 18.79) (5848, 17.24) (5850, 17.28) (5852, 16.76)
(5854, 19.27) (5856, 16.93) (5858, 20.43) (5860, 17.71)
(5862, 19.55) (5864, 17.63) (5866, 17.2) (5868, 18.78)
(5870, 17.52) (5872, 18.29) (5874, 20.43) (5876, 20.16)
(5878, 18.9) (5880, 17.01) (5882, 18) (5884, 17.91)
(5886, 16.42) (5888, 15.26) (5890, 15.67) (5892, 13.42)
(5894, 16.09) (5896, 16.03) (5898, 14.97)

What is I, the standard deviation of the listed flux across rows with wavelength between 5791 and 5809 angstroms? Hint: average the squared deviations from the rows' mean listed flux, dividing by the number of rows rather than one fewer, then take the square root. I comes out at 0.7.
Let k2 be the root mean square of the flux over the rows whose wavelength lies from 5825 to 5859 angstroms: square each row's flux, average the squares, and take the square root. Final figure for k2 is 18.7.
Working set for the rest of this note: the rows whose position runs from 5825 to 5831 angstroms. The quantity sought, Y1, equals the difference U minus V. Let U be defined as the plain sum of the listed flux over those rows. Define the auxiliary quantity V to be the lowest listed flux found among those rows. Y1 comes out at 38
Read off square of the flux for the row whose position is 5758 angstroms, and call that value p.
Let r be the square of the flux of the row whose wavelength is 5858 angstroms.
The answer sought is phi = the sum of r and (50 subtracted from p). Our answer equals 708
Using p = 340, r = 417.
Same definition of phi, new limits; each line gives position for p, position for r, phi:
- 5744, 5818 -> 779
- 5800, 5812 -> 652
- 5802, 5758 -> 627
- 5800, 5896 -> 554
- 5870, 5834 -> 592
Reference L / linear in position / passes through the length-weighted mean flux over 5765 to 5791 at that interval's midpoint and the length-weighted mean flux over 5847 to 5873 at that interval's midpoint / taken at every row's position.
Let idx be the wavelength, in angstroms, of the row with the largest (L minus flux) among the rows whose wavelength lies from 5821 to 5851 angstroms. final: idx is 5848 angstroms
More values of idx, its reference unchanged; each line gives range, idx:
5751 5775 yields 5762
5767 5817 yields 5784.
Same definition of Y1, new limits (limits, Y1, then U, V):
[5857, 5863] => 40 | 58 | 17.71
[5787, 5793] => 38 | 55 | 16.76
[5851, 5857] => 36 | 53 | 16.76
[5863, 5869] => 36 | 54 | 17.2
